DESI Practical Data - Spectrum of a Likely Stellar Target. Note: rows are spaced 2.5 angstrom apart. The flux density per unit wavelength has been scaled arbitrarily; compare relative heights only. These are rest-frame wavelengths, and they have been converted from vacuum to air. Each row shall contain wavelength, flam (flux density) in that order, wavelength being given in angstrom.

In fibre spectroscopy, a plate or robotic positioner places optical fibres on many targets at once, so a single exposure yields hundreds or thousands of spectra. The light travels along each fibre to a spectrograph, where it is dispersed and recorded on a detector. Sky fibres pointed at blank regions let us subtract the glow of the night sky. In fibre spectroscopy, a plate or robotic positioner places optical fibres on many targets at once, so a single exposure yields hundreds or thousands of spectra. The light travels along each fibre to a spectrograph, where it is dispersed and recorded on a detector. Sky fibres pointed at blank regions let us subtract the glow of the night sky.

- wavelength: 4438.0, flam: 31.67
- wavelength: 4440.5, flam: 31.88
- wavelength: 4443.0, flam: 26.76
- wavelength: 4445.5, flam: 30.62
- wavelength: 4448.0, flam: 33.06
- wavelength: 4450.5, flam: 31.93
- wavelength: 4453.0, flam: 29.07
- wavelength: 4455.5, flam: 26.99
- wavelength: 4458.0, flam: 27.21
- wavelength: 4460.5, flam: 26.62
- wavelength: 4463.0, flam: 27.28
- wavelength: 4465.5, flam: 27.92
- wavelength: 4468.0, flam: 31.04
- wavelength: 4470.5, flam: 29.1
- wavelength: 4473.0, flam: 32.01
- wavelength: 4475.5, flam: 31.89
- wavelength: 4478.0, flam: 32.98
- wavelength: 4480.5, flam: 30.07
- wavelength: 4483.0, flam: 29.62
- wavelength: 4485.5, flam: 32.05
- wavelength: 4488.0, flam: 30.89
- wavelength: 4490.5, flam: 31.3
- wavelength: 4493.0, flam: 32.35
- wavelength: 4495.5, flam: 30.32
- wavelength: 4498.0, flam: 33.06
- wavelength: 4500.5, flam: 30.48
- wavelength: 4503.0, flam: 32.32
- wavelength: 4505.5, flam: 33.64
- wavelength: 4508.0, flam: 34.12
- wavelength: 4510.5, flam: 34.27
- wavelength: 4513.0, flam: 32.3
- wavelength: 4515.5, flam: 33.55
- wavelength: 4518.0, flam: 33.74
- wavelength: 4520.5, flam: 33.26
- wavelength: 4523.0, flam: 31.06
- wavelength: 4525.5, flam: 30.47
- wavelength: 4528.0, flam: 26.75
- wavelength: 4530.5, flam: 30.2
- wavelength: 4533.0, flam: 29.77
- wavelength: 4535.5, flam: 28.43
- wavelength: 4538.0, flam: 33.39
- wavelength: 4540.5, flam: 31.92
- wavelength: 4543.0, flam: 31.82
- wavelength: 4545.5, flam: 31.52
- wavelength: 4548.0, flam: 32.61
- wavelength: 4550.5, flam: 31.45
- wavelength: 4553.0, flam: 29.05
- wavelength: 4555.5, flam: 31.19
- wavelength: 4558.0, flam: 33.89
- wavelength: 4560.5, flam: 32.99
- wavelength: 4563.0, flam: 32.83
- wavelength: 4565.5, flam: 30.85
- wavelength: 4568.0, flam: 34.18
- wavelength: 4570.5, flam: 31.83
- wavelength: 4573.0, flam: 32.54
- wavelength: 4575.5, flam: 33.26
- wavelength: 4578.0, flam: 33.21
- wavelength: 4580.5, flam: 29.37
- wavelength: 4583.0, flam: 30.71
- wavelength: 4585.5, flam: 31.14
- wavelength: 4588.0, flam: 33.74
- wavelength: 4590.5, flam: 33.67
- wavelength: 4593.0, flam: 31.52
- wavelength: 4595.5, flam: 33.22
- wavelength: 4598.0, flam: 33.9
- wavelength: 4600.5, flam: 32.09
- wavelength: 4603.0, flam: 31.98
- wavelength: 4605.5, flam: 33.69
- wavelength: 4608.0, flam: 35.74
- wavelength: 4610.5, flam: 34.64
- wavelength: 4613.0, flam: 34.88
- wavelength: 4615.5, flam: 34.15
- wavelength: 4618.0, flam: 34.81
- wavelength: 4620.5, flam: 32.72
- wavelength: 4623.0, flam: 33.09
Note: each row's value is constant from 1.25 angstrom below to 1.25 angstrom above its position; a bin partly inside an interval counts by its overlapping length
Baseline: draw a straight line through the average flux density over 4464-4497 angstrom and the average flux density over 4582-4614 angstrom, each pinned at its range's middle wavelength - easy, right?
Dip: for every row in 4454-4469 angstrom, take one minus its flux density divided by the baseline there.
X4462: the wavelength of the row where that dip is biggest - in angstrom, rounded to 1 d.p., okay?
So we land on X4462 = 4460.5 angstrom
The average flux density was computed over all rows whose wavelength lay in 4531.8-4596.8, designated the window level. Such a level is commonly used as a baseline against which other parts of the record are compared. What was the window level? 31.9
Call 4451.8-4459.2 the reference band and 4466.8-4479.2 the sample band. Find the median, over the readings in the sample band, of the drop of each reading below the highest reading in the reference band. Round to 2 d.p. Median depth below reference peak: -2.82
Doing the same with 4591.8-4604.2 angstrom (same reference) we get -3.02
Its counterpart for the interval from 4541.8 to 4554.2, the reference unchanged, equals -2.45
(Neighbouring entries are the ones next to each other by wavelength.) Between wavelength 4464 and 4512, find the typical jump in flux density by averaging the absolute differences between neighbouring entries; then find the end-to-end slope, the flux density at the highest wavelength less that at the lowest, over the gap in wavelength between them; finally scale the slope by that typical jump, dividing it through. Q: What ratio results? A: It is 0.0884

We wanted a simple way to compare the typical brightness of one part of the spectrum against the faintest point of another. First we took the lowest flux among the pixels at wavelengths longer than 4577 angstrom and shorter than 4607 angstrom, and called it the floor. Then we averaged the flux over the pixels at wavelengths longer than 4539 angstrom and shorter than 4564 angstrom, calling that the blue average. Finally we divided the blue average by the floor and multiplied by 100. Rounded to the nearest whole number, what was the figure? 109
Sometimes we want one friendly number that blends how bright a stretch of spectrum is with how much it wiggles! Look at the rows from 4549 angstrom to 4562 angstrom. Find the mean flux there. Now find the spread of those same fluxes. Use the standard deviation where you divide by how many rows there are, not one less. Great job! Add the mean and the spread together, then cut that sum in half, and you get 16.7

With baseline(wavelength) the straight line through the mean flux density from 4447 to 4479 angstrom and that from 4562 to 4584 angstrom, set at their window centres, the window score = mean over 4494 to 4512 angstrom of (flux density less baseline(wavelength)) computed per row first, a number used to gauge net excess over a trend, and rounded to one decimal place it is 2.0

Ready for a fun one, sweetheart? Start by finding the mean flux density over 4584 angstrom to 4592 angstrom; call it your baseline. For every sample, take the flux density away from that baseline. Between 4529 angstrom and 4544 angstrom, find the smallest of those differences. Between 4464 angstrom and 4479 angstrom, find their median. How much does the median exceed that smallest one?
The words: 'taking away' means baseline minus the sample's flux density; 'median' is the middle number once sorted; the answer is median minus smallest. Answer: 1.9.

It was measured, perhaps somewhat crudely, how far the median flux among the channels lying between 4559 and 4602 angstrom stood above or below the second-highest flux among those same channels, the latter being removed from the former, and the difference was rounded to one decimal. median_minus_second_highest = -1.1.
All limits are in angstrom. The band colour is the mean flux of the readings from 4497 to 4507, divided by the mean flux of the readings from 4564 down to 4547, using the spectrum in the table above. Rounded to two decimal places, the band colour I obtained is 1.01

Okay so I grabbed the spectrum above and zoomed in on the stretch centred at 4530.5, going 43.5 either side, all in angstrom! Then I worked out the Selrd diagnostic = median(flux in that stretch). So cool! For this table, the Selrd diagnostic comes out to 31.9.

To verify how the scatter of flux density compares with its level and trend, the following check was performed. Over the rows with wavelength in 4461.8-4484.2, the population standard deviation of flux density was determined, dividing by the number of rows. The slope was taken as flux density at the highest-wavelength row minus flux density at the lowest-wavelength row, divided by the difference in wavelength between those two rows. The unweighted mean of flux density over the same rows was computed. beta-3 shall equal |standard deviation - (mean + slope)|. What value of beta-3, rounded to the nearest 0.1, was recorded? 28.5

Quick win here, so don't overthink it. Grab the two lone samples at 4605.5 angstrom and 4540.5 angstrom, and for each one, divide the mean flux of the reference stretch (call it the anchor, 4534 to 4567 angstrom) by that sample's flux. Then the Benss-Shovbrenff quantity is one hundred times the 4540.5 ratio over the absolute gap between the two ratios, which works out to 1903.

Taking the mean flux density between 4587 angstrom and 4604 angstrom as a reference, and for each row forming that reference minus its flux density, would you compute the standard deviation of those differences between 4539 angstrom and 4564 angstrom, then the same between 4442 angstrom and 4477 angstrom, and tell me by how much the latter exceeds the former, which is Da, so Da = 1.0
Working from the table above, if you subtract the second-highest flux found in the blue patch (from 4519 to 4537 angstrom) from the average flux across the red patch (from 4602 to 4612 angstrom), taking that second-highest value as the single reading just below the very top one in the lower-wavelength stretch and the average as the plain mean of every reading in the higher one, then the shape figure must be 3.0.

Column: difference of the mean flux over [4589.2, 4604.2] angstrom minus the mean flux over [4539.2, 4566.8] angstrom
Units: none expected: 0.9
